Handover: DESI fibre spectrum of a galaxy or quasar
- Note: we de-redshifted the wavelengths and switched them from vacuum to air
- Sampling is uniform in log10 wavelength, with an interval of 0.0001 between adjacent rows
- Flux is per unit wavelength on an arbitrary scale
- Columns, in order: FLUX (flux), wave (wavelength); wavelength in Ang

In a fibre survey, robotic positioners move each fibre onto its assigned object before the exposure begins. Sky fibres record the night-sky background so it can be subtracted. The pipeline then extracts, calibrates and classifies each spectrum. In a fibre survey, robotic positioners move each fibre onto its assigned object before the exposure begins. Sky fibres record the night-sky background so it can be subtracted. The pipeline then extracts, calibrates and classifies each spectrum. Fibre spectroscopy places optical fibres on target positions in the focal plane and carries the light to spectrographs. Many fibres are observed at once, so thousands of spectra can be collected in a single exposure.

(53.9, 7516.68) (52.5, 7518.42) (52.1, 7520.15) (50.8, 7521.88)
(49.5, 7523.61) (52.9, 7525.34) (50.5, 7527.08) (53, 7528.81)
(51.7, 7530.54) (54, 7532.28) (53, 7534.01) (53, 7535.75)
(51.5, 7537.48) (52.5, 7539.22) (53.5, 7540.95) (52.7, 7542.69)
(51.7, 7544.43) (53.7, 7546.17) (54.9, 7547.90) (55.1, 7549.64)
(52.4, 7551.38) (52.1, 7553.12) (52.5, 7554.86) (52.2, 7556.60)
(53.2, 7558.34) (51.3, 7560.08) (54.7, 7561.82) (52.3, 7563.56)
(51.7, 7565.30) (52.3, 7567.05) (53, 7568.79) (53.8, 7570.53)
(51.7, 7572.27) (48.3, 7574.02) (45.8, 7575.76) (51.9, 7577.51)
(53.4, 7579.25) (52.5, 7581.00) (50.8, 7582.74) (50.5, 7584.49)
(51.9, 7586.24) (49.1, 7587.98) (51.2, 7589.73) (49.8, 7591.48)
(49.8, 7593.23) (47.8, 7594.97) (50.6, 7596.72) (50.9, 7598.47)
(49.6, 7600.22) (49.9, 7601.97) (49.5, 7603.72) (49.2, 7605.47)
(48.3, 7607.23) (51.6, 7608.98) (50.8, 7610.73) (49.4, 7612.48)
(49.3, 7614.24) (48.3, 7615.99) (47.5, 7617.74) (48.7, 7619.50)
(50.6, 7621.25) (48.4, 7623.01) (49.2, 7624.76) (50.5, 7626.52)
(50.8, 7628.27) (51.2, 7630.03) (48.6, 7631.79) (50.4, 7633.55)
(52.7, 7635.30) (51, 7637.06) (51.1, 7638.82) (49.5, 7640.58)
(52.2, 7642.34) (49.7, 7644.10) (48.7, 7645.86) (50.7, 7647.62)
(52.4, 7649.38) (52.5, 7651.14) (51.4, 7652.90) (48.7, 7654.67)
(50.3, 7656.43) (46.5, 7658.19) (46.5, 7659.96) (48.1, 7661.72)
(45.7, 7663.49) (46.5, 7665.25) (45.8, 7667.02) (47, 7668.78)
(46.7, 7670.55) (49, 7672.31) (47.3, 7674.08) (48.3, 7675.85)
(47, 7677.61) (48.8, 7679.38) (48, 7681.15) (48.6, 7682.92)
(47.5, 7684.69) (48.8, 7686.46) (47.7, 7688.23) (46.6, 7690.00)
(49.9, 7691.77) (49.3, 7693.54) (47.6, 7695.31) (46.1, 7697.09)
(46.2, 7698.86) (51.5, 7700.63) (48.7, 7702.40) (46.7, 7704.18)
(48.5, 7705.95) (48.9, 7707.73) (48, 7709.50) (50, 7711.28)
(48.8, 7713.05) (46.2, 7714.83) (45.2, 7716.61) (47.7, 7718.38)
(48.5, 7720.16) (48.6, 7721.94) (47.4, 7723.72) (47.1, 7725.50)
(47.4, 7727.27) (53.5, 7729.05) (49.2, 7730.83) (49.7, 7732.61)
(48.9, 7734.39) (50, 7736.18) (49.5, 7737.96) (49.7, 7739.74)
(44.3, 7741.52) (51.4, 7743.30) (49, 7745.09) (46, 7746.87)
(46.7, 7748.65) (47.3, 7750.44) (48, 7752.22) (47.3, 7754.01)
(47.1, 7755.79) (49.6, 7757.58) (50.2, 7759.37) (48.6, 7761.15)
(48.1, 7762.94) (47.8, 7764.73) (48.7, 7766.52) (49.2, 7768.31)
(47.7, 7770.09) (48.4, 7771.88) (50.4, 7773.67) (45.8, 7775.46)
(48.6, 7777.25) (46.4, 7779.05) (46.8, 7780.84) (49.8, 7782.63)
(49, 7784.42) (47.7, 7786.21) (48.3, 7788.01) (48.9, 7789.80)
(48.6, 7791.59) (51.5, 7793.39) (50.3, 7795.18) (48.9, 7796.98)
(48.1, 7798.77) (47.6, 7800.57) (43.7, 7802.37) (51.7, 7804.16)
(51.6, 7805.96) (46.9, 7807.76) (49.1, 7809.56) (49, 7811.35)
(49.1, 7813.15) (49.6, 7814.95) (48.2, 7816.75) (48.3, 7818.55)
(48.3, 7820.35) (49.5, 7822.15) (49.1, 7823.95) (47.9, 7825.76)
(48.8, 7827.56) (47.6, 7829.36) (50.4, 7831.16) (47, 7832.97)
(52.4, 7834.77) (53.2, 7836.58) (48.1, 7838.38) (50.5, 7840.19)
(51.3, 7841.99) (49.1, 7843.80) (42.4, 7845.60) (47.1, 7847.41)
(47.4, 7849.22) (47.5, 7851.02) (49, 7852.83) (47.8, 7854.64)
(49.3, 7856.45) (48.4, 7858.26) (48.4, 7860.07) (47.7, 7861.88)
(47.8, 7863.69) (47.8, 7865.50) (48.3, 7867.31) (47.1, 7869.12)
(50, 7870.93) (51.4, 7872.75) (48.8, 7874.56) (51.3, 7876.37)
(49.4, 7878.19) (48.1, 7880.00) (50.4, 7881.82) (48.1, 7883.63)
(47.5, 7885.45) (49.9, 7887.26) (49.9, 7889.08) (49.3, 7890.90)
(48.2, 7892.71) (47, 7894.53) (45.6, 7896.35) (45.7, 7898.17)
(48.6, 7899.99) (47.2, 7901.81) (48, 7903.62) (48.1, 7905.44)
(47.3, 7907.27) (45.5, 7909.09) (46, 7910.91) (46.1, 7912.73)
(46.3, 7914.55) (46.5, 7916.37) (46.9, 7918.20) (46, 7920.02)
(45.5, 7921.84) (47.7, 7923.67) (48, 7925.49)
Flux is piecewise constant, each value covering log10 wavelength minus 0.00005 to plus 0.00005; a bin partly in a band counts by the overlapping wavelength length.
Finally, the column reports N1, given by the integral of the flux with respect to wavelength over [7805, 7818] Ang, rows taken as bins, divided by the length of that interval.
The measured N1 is 49.1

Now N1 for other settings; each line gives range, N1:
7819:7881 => 48.8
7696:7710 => 48.1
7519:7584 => 52.2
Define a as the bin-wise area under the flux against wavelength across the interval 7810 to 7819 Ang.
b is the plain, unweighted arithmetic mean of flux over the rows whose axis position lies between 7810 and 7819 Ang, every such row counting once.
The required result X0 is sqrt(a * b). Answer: 147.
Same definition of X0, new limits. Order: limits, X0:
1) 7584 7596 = 173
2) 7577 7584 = 138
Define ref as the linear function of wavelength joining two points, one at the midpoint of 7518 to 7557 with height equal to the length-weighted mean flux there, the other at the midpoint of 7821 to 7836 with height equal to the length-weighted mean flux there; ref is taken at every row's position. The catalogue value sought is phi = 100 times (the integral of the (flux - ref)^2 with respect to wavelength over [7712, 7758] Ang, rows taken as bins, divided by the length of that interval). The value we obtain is 763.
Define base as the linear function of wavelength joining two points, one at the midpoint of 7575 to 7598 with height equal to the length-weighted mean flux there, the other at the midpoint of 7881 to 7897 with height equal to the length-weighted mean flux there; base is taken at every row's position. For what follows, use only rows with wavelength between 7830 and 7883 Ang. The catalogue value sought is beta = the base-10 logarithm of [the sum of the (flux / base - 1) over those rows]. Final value -0.9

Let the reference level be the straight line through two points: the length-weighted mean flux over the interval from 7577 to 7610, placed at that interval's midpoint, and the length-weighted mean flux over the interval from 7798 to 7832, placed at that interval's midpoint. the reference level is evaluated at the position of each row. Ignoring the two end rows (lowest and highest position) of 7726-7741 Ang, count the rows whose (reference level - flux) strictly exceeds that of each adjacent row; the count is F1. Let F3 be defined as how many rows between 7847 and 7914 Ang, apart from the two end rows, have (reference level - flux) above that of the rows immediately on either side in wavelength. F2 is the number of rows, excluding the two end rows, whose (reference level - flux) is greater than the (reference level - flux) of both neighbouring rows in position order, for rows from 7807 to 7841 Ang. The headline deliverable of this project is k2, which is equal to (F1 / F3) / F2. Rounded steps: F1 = 3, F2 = 6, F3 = 10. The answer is 0.05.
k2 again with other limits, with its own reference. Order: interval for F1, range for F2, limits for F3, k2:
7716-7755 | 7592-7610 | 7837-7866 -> 0.50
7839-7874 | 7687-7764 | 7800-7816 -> 0.14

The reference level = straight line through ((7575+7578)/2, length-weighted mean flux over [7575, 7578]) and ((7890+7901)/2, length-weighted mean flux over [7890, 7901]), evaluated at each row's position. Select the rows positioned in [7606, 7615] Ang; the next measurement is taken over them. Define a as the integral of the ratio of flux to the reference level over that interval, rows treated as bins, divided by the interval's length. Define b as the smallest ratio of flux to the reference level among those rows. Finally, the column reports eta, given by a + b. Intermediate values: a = 1.03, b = 1.00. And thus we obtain 2.03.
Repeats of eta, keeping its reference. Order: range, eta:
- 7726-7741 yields 2.02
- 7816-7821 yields 2.02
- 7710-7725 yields 1.94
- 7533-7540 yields 2.14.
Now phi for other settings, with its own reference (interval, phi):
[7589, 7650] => 430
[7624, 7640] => 197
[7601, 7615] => 473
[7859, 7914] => 227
